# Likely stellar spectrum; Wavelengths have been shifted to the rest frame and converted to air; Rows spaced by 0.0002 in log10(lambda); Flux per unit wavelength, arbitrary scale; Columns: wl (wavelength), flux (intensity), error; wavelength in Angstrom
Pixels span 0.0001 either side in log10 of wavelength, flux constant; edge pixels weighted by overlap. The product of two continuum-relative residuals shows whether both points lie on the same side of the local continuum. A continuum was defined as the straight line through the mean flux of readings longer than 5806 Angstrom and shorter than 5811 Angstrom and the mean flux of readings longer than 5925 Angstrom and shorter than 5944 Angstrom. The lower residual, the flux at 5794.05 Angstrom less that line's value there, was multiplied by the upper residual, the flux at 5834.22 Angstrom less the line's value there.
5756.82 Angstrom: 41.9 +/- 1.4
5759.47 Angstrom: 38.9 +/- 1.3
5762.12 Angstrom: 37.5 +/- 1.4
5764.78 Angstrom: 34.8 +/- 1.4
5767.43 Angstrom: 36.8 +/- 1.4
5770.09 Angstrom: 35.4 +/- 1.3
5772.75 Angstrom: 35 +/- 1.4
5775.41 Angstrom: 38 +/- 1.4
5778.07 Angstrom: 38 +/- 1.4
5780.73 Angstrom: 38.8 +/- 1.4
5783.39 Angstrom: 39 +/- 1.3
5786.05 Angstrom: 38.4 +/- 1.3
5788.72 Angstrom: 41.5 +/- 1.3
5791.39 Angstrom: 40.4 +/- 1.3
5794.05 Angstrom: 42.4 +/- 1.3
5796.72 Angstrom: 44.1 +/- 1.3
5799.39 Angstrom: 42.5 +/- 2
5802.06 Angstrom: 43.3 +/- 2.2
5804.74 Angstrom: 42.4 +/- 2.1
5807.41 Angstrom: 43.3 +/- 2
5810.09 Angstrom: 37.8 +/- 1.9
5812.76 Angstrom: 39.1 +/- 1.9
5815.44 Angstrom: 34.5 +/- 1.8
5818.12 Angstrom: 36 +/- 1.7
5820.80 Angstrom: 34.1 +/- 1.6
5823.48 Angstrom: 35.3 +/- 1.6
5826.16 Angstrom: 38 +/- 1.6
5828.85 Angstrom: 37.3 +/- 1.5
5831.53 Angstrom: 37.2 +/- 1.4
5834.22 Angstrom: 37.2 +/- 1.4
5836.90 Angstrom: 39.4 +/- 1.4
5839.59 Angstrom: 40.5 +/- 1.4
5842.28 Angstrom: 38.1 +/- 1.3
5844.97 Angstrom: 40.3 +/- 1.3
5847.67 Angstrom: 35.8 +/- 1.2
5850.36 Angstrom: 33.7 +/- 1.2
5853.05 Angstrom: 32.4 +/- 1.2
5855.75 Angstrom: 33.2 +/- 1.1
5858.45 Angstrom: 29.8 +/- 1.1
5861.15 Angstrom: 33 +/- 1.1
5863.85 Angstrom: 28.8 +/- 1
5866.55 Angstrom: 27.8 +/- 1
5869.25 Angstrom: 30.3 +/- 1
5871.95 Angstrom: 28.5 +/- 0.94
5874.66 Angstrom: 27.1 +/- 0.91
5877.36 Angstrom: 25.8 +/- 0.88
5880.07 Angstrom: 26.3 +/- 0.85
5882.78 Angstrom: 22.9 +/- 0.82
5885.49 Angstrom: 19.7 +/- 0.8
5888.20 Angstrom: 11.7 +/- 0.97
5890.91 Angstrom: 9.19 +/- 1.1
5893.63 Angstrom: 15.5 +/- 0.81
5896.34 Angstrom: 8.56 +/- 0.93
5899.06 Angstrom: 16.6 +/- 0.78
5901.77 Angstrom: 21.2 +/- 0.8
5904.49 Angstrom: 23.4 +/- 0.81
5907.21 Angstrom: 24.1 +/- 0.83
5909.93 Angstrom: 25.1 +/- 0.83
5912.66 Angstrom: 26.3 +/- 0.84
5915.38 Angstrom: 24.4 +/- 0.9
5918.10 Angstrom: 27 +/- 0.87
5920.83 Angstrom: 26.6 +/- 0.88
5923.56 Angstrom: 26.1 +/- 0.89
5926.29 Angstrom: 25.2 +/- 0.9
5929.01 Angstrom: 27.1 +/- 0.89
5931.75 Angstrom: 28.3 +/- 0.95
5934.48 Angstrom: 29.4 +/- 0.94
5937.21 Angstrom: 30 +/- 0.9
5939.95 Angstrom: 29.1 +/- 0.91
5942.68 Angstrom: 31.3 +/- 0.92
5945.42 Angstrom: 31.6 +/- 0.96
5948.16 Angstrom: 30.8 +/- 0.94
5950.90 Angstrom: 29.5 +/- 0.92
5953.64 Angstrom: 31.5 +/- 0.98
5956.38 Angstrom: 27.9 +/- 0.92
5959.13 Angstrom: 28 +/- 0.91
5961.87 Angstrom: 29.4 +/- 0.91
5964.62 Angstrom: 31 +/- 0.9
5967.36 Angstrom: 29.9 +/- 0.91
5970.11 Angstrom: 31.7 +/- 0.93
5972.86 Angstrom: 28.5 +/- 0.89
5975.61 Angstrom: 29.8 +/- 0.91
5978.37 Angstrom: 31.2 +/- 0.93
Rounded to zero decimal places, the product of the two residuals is 0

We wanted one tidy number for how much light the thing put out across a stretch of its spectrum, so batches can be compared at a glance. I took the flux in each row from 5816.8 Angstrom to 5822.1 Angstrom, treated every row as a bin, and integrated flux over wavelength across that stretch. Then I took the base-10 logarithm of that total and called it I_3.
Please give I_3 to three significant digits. 2.27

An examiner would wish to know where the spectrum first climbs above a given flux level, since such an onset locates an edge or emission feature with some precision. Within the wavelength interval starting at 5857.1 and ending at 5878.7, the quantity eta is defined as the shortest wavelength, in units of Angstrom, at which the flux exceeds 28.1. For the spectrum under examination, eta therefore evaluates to 5858.45 Angstrom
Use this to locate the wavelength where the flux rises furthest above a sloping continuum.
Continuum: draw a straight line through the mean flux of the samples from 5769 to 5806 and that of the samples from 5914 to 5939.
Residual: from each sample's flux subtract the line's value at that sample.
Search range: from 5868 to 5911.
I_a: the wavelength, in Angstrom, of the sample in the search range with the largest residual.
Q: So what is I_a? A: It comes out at 5869.25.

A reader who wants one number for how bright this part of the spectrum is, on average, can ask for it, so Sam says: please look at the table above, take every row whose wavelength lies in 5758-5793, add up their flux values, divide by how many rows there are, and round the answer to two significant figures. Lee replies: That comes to 38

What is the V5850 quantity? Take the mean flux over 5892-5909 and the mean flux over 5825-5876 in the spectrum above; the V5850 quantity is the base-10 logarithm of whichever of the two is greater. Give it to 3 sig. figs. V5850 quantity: 1.53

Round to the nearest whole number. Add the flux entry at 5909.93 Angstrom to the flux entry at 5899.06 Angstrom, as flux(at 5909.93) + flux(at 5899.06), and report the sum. 42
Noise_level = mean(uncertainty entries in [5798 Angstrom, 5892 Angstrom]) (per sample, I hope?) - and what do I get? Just 1.35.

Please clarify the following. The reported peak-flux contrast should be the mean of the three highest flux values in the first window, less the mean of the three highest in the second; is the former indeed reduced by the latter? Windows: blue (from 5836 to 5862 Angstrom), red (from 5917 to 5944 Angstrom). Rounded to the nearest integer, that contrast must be 10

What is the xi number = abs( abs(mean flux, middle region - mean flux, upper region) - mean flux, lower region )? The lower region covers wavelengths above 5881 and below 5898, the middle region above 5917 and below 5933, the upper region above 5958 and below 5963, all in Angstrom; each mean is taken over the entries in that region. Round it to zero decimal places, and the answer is 13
